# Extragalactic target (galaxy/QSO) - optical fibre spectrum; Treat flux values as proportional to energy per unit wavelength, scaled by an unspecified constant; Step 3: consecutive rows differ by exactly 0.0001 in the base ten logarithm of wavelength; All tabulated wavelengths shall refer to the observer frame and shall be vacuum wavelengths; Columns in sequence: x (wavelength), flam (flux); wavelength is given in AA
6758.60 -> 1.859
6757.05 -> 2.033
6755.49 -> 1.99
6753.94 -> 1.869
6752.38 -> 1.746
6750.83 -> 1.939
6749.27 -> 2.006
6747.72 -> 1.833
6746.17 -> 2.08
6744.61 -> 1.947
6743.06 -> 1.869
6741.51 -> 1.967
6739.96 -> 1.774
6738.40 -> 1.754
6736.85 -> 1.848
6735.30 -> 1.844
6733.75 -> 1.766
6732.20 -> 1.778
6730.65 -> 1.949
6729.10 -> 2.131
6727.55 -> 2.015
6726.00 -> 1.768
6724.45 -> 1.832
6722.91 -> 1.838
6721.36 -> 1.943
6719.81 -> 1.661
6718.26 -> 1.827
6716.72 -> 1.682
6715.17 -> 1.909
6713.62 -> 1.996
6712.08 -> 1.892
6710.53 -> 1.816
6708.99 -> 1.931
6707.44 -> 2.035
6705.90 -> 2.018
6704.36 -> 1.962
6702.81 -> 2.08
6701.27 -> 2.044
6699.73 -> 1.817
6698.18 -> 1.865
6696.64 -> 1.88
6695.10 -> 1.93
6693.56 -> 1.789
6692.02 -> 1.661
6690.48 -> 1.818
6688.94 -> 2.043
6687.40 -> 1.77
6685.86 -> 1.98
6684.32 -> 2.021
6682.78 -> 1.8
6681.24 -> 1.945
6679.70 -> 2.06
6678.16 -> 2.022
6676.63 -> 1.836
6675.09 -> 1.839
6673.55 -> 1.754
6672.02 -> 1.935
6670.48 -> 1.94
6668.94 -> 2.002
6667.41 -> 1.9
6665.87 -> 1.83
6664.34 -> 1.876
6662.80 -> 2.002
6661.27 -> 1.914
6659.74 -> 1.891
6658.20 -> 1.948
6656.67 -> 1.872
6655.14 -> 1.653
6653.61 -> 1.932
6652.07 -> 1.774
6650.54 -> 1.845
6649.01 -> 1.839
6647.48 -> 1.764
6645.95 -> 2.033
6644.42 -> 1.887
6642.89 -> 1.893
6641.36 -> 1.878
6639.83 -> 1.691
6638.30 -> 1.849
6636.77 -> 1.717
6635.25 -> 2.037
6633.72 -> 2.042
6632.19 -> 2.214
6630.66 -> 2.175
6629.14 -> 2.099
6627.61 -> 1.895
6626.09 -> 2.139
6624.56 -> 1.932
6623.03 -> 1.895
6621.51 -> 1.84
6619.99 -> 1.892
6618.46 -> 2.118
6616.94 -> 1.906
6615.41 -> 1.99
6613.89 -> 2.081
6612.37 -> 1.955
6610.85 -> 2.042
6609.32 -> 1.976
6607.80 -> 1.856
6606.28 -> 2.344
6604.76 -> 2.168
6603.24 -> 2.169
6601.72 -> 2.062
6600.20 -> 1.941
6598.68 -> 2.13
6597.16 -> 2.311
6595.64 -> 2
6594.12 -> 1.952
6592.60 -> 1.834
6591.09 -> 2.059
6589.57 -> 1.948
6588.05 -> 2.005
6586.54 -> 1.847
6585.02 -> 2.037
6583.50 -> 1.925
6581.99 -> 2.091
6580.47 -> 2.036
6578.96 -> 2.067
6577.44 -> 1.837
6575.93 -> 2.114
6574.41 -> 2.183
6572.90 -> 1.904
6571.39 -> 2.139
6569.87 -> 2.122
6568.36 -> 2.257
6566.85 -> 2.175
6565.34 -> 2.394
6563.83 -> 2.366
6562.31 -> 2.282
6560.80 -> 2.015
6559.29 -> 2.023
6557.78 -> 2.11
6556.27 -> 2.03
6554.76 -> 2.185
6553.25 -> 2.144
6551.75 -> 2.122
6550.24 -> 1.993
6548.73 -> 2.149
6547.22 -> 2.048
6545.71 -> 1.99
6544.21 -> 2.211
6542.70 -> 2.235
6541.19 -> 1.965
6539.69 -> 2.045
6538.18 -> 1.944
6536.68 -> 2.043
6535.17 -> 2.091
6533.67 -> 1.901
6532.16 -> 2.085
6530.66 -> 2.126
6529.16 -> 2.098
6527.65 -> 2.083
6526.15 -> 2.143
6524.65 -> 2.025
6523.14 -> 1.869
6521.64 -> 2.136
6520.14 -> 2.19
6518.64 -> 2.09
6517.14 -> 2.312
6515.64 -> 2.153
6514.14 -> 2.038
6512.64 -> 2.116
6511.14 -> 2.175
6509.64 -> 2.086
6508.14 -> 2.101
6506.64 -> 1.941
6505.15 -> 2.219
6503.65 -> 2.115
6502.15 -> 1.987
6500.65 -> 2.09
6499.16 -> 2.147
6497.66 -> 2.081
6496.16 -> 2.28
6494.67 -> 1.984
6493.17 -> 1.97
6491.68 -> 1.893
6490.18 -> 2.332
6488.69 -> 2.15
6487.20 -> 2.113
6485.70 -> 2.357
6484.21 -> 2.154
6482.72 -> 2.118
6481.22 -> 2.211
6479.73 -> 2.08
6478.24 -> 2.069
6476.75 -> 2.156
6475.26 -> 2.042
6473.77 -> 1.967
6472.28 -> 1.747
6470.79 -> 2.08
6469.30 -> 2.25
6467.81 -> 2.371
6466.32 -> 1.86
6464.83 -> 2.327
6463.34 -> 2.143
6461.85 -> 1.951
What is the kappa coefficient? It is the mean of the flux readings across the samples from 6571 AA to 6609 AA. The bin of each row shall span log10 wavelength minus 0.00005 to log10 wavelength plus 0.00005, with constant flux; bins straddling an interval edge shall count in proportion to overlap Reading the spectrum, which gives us 2.04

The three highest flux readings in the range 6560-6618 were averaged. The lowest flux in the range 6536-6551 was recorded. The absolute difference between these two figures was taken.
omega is 0.42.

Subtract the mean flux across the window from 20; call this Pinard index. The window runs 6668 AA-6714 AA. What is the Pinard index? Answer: 18.08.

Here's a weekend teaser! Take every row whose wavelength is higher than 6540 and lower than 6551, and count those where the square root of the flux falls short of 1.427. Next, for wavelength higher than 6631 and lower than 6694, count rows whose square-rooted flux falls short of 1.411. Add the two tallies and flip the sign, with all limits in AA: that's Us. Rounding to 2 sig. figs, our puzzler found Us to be -34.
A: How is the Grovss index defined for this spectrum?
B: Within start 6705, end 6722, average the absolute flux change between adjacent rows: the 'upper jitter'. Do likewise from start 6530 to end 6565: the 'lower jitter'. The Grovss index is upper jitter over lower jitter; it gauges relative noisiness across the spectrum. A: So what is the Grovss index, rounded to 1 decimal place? 1.2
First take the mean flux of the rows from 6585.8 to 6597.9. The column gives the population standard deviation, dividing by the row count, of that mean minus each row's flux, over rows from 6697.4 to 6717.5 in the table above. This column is 0.11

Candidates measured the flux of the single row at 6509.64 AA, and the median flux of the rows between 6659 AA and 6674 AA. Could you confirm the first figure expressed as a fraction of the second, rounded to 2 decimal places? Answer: 1.09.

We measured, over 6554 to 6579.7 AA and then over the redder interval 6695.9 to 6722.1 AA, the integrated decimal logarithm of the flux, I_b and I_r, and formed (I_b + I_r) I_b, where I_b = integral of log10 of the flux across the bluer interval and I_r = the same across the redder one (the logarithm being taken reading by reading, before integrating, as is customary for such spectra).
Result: 132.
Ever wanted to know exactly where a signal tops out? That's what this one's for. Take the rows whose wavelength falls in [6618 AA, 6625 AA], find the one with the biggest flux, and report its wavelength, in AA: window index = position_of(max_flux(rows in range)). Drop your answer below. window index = 6618.46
